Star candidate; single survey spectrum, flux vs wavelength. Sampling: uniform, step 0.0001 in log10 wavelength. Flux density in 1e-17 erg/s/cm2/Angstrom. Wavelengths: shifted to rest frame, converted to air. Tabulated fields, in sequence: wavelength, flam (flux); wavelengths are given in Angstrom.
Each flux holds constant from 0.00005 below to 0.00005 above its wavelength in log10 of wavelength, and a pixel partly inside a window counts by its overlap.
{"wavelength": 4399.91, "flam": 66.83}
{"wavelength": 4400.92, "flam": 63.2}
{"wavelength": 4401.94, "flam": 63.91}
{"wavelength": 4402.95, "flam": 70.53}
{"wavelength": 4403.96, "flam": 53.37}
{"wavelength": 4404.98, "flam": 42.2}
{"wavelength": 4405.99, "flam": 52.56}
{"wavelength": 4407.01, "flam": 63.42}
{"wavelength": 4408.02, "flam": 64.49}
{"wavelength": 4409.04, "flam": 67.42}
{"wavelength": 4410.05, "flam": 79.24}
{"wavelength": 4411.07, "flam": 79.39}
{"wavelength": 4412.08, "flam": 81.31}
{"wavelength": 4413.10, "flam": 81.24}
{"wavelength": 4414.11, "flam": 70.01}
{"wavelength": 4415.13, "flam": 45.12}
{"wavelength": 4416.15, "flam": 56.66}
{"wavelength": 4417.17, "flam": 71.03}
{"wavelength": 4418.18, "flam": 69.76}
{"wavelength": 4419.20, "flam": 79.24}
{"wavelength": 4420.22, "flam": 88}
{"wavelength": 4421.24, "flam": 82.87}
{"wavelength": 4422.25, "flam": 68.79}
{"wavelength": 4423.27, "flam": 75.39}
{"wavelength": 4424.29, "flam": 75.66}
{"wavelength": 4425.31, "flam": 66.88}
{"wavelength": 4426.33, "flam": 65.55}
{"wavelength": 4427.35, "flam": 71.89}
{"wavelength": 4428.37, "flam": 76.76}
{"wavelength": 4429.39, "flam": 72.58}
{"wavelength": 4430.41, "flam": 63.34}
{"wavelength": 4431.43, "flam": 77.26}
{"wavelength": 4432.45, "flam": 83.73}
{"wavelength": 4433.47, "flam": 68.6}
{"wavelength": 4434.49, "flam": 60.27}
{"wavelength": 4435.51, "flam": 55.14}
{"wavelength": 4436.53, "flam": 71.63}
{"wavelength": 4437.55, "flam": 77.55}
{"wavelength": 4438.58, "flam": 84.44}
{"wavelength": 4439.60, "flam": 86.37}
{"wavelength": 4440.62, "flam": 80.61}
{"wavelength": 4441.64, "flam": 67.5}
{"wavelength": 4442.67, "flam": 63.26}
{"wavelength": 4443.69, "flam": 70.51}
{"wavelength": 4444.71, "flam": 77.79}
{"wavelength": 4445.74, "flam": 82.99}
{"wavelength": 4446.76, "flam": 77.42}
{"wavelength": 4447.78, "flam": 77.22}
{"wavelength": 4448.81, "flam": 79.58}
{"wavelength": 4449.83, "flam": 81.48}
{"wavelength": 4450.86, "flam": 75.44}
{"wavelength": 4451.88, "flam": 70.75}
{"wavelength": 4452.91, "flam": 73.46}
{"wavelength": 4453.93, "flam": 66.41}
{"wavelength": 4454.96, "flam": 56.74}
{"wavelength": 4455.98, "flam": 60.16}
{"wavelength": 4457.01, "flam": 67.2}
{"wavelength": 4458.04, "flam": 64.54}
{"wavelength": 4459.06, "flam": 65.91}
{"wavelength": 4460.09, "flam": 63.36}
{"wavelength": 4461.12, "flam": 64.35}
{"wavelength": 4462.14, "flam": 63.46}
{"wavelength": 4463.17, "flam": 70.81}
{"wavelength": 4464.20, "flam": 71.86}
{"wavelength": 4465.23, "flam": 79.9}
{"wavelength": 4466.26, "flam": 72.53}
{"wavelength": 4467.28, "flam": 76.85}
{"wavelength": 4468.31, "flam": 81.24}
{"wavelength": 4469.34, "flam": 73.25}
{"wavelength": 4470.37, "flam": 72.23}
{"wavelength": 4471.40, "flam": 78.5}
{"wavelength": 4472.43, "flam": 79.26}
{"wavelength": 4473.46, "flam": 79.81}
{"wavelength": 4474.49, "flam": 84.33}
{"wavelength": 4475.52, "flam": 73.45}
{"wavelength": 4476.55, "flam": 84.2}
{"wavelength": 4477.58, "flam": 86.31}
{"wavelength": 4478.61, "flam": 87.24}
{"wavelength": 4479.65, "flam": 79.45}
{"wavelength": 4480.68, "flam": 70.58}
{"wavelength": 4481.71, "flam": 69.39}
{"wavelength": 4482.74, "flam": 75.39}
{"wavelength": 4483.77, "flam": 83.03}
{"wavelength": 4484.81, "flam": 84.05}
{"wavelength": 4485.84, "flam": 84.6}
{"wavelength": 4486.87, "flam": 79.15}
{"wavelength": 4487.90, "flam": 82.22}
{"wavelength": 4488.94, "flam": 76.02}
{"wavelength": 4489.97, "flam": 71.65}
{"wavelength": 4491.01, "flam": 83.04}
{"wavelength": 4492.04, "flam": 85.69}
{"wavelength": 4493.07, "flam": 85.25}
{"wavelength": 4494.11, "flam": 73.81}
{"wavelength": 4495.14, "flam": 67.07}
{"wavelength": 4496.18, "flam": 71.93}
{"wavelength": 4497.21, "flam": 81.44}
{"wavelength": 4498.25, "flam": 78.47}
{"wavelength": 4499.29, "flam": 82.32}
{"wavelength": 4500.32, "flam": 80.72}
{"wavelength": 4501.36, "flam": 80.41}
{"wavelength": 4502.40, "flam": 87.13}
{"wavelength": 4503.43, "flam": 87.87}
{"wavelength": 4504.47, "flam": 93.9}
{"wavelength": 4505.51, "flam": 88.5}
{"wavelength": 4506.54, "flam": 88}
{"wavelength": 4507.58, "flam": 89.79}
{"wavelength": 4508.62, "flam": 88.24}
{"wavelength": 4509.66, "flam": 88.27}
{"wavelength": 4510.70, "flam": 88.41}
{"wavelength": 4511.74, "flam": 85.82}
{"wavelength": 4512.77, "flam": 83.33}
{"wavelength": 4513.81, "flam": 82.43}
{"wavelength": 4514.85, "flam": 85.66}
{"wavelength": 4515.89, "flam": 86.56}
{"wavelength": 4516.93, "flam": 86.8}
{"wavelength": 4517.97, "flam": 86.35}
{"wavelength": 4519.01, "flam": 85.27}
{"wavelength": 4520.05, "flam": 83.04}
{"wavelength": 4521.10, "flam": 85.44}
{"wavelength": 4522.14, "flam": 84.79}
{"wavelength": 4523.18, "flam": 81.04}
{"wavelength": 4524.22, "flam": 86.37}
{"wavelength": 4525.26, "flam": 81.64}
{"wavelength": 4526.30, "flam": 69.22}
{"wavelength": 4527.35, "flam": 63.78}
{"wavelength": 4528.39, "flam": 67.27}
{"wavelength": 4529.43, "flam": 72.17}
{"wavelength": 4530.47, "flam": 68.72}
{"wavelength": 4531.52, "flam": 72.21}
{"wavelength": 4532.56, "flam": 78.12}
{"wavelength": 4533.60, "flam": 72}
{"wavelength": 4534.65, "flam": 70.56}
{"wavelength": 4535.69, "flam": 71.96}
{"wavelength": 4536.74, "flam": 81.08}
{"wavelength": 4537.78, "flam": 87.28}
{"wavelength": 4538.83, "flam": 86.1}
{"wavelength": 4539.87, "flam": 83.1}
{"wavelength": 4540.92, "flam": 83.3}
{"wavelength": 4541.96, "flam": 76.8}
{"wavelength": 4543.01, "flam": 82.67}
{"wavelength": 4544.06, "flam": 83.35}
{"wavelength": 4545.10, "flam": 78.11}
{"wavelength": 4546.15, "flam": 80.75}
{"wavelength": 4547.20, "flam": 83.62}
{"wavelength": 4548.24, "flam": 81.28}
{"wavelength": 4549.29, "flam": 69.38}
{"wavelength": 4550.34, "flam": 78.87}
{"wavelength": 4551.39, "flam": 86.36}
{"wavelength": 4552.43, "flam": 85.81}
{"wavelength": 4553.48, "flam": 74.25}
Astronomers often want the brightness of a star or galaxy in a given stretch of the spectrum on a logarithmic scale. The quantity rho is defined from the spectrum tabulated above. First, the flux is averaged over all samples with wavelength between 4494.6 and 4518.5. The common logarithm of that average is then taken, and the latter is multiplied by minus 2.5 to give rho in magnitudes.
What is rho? -4.81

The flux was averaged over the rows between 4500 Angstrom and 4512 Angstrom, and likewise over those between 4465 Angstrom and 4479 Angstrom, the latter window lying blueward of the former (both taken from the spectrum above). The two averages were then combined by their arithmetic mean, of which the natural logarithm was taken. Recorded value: 4.42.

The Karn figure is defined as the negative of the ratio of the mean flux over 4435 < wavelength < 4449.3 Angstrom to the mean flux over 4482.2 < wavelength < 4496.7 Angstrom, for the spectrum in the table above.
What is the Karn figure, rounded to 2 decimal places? -0.95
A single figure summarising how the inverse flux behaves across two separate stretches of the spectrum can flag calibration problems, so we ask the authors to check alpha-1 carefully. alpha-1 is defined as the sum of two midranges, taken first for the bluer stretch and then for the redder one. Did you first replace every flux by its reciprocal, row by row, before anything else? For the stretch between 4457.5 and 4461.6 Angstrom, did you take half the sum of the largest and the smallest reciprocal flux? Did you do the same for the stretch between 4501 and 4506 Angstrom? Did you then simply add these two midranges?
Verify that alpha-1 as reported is 0.0270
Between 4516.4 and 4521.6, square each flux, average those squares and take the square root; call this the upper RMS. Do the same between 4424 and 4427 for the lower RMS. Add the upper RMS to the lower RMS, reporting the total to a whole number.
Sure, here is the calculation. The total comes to 155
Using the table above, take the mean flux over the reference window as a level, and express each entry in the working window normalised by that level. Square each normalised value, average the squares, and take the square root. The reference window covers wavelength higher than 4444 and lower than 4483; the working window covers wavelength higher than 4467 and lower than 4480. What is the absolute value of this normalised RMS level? 1.08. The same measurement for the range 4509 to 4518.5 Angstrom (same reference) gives 1.16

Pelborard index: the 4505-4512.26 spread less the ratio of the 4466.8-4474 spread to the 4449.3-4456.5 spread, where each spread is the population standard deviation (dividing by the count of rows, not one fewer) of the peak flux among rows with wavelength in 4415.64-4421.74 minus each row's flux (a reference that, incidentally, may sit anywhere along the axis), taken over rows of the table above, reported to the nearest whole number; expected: 1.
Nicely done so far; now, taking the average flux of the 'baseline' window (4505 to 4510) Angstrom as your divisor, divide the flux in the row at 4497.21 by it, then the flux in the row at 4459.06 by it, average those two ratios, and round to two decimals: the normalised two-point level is 0.83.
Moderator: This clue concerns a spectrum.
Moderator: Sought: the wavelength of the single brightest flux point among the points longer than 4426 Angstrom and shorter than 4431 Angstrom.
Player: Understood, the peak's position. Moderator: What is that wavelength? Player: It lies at 4428.37 Angstrom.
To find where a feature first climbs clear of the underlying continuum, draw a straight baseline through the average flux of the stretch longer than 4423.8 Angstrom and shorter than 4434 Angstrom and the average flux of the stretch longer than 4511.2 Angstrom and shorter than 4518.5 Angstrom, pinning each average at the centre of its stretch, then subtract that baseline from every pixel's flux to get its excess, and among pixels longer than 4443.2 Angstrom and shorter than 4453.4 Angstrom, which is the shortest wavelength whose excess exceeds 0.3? 4444.71 Angstrom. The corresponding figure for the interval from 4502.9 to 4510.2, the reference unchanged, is 4503.43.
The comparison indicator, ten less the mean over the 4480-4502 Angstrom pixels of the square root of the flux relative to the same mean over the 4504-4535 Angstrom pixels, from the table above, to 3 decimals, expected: 9.018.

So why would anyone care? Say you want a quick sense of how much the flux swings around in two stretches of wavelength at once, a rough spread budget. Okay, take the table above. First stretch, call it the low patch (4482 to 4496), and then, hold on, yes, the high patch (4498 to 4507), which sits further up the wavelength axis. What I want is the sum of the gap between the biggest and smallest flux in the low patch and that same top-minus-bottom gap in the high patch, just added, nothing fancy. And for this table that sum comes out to 34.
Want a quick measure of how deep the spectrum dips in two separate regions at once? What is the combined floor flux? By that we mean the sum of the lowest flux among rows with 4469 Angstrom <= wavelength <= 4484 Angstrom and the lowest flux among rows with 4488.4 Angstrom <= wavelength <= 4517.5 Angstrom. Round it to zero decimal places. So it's 136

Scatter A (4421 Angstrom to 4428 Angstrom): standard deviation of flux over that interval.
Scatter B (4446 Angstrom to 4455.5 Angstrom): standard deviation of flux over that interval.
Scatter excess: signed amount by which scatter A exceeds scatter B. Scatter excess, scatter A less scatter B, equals -2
